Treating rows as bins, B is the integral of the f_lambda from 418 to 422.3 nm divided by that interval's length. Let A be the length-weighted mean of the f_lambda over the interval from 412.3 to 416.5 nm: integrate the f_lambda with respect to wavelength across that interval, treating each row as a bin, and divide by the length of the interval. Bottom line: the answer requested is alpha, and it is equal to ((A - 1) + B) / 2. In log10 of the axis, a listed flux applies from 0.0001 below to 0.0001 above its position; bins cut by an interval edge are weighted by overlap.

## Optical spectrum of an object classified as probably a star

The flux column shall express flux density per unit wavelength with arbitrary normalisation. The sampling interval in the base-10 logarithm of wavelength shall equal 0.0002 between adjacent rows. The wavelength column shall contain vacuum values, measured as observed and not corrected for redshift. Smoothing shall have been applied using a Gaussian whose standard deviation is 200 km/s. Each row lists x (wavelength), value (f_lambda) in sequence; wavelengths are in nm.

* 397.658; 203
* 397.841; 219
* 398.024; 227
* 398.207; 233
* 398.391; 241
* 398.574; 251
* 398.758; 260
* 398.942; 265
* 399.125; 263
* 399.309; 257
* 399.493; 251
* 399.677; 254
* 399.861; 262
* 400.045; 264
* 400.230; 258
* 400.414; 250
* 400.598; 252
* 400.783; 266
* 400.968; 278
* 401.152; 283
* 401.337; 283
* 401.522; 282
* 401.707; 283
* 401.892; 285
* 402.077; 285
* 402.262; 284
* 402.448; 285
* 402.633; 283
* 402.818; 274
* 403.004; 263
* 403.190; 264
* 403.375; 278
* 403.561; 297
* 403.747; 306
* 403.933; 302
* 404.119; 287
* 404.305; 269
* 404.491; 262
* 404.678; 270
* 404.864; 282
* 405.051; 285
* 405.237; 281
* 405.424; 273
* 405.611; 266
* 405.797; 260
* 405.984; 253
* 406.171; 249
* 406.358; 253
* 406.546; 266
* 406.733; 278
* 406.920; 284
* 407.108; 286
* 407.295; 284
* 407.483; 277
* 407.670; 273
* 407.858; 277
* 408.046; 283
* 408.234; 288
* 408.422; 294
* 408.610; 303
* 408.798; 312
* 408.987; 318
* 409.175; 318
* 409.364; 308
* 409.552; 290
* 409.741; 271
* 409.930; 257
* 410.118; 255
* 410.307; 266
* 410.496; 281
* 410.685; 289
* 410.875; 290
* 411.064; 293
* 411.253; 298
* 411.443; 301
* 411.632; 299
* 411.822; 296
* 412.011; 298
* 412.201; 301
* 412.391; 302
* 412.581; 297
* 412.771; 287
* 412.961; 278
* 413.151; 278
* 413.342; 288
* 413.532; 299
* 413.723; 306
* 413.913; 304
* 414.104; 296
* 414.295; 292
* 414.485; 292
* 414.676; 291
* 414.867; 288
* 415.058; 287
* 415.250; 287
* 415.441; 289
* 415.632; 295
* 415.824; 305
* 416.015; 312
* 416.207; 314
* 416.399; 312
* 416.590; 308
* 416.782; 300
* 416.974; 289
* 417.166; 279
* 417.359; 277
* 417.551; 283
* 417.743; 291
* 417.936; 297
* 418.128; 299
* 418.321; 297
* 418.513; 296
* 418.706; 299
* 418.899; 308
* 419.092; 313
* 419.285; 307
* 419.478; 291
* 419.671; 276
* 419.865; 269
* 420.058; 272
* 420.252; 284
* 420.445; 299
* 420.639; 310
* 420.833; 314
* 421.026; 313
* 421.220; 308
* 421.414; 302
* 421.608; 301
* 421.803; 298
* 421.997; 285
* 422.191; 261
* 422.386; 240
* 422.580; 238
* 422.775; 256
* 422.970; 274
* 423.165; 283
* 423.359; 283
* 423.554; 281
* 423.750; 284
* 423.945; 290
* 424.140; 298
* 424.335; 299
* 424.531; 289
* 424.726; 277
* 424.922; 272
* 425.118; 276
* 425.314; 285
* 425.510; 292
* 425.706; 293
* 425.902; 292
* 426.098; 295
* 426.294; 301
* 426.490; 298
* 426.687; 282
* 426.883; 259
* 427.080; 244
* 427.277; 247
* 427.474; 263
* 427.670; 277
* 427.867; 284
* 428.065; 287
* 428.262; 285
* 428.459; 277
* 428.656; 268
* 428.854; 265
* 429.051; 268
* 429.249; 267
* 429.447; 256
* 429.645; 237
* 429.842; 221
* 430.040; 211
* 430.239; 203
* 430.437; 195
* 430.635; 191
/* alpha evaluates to 294.9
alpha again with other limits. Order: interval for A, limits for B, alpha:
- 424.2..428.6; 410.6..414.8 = 287.0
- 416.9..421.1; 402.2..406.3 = 284.2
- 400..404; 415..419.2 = 286.9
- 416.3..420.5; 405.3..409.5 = 287.0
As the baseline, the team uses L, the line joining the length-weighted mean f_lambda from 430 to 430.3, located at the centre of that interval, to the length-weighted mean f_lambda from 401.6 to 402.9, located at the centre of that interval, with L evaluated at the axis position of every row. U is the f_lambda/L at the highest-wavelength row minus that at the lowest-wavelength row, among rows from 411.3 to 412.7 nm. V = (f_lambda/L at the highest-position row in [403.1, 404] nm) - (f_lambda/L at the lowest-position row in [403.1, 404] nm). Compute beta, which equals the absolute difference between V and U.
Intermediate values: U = 0.00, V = 0.14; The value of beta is 0.14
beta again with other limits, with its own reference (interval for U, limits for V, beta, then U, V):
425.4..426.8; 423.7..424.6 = 0.06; -0.03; 0.03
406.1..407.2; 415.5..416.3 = 0.06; 0.15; 0.09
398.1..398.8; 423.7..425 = 0.13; 0.10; -0.04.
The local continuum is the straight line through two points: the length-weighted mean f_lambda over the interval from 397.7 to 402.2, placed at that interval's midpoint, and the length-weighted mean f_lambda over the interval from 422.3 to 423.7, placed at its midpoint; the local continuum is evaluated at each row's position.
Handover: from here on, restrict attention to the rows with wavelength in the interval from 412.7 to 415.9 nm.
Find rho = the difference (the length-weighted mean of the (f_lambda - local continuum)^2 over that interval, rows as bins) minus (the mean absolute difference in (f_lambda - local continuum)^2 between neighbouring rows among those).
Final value 584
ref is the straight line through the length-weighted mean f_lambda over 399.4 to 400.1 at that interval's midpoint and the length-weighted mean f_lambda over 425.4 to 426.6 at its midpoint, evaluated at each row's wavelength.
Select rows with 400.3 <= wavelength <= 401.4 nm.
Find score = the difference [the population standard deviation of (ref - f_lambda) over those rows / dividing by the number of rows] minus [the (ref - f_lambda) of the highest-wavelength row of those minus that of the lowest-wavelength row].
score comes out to 45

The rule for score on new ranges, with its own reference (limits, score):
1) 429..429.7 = -19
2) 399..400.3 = -2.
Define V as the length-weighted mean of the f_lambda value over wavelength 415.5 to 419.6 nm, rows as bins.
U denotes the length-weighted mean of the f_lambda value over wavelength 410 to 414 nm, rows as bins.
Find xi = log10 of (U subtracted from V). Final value 0.90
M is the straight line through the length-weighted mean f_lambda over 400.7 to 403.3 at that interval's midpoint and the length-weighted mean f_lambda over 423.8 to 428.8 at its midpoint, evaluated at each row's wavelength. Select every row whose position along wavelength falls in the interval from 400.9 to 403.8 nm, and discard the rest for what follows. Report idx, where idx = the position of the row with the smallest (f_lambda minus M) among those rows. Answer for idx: 403.004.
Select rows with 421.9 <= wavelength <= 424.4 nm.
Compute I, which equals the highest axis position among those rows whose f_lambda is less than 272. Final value 422.775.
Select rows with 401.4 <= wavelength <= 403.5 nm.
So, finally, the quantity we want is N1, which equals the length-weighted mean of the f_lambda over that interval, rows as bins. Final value 279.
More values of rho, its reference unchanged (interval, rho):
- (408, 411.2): 657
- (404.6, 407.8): 94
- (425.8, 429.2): 138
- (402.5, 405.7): 138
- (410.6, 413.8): 740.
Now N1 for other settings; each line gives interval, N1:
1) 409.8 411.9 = 284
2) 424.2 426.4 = 289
